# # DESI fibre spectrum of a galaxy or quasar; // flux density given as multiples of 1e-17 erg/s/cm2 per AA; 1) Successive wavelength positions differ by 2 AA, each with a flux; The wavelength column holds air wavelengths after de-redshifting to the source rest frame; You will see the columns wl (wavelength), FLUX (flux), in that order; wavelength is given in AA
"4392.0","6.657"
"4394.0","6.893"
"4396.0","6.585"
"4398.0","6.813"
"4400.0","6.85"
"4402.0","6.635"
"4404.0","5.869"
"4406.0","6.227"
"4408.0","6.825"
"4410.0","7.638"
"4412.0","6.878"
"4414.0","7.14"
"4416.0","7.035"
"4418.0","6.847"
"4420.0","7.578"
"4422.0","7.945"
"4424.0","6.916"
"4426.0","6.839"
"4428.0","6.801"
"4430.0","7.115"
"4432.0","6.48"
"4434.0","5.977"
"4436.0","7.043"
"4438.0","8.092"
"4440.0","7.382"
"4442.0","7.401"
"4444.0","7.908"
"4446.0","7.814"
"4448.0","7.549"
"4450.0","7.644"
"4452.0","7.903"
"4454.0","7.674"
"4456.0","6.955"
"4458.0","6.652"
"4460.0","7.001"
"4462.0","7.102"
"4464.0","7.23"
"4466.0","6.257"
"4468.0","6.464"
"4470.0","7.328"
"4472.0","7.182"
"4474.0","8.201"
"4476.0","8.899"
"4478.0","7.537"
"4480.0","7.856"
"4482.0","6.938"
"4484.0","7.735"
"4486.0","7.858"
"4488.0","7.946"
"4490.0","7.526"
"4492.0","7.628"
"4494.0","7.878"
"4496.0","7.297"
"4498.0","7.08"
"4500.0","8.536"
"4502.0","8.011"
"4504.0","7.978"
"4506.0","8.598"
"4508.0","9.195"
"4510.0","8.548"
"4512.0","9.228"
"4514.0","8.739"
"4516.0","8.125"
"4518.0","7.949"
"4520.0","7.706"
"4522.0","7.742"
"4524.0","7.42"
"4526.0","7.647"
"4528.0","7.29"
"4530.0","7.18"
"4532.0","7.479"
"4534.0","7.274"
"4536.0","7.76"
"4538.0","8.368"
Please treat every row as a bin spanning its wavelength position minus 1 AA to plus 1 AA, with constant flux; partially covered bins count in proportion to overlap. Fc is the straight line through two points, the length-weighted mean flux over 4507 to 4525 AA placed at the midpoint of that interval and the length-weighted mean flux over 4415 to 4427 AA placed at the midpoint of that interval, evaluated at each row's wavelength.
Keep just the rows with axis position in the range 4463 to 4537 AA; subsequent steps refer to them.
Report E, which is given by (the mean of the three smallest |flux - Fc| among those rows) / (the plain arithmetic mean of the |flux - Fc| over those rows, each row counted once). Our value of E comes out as 0.07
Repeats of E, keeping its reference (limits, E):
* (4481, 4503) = 0.19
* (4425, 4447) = 0.18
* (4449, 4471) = 0.29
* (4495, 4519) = 0.30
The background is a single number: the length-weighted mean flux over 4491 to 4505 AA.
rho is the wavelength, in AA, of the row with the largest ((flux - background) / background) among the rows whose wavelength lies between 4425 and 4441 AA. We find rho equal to 4438.0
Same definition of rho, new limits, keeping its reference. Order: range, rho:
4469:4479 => 4476.0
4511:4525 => 4512.0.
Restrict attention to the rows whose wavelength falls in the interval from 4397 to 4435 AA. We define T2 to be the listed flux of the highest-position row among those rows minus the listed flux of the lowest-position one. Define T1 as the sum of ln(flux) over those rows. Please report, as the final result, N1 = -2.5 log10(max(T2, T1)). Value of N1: -3.9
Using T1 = 37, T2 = -0.8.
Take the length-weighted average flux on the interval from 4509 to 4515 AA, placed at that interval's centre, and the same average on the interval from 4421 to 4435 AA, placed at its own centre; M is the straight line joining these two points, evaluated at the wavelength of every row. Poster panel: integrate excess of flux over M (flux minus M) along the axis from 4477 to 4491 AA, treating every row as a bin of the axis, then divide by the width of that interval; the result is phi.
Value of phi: -0.55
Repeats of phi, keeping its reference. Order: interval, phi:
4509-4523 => -0.64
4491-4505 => -0.74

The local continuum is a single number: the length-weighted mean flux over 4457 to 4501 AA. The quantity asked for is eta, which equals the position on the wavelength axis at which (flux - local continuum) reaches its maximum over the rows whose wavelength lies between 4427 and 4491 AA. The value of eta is 4476.0 AA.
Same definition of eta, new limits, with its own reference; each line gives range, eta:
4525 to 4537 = 4536.0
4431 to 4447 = 4438.0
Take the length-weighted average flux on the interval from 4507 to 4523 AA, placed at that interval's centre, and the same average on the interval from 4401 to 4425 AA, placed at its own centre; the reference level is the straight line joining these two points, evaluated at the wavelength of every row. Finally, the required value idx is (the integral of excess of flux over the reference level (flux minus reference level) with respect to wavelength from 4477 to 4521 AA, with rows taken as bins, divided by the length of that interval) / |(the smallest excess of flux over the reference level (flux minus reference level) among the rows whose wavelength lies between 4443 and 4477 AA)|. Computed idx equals -0.13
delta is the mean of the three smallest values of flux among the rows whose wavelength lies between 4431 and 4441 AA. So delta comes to 6.5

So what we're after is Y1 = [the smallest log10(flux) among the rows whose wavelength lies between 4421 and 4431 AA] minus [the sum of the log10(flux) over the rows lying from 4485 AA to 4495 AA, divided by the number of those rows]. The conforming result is -0.058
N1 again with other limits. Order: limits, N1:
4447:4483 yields -3.9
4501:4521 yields -3.3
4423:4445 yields -3.3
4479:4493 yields -2.9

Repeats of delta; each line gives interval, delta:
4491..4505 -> 7.3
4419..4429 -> 6.9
